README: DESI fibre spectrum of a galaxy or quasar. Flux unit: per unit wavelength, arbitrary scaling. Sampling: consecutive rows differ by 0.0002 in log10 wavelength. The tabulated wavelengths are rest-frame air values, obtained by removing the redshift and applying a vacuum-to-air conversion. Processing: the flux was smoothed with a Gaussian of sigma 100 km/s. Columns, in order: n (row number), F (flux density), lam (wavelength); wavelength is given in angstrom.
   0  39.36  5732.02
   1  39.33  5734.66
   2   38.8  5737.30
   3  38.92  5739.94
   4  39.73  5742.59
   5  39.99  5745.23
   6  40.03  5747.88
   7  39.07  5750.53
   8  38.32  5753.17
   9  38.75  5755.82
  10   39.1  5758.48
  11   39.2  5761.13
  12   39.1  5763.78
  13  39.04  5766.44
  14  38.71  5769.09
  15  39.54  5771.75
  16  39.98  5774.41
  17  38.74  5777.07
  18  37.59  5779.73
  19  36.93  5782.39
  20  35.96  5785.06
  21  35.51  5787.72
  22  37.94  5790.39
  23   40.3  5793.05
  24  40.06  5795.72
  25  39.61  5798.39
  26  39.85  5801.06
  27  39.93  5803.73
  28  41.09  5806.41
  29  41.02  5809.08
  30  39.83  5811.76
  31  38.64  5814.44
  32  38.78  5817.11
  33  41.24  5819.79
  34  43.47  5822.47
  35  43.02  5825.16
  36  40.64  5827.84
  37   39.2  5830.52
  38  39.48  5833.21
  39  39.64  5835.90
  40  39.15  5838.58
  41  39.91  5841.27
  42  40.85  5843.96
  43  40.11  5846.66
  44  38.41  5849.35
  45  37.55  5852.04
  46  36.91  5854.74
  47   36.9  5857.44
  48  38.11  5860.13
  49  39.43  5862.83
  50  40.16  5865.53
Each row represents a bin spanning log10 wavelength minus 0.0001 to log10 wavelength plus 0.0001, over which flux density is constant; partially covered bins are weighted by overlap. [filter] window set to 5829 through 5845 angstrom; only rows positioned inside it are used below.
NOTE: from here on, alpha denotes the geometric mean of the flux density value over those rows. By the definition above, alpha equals 39.7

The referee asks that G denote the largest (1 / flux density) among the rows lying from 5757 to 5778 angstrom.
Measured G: 0.0258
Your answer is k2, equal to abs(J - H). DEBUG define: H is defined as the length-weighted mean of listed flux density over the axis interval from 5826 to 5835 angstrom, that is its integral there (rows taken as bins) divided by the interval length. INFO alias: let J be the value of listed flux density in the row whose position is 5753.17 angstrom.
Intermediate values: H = 39.9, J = 38.32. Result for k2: 1.6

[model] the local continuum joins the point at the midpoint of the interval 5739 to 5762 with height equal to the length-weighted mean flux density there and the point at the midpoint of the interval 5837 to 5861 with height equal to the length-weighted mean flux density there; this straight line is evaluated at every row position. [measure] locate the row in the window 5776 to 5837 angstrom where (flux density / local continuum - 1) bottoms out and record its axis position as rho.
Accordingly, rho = 5787.72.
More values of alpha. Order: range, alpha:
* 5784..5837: 39.7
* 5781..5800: 38.0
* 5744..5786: 38.7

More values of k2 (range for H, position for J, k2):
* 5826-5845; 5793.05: 0.4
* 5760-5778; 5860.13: 1.1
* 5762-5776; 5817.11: 0.5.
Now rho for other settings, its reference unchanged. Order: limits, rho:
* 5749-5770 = 5753.17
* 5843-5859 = 5854.74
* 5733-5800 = 5787.72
